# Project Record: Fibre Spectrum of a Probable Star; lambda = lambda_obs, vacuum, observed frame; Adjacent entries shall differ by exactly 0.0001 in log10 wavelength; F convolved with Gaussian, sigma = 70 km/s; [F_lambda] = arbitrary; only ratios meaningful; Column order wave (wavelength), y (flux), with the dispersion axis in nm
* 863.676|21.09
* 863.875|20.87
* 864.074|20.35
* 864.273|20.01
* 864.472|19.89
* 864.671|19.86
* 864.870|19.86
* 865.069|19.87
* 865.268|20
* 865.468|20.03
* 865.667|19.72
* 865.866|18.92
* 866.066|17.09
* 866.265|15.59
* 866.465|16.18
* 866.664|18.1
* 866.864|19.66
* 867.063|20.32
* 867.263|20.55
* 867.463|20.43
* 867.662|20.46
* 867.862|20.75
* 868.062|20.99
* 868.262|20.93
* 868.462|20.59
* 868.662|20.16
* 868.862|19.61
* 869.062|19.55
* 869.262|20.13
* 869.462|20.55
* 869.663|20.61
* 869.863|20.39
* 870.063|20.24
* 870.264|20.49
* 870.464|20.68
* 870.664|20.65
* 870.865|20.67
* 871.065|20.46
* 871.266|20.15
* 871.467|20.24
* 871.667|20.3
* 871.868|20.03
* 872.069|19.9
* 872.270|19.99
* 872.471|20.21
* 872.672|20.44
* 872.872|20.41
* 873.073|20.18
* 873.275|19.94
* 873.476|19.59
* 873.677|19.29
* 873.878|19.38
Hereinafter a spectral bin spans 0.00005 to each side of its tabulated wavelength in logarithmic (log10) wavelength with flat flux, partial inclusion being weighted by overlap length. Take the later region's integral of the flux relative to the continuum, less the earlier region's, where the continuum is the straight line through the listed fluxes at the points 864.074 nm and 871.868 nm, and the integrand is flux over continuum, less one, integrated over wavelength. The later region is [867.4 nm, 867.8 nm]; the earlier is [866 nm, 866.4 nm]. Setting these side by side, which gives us 0.08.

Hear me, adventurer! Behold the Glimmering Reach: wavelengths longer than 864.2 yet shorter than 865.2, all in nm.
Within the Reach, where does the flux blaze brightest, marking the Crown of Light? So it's 864.273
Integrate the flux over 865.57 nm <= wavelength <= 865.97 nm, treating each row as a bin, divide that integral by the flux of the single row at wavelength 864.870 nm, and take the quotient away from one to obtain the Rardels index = 0.61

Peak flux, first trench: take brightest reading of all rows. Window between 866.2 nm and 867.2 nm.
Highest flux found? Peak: 20.32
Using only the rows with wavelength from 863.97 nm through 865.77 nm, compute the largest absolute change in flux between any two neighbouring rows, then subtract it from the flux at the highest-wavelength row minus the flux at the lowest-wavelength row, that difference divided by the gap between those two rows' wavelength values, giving -0.74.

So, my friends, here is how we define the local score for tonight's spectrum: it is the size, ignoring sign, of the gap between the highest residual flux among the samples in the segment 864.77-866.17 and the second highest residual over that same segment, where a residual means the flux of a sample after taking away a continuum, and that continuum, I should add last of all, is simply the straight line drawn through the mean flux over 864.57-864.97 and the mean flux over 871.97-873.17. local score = 0.02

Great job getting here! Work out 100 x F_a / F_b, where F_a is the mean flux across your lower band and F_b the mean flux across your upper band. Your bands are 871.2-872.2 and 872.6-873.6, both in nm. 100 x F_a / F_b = 100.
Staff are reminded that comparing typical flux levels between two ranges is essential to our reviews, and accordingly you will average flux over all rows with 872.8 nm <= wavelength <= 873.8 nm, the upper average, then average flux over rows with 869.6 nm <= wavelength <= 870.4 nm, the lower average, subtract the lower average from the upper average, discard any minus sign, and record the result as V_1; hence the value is 0.6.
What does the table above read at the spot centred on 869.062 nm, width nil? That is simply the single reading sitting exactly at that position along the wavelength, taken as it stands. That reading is 19.55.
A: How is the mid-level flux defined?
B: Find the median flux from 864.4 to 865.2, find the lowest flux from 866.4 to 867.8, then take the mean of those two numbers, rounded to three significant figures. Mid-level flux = 18.0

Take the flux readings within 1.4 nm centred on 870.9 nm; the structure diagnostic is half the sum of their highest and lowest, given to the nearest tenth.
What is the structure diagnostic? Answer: 20.4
